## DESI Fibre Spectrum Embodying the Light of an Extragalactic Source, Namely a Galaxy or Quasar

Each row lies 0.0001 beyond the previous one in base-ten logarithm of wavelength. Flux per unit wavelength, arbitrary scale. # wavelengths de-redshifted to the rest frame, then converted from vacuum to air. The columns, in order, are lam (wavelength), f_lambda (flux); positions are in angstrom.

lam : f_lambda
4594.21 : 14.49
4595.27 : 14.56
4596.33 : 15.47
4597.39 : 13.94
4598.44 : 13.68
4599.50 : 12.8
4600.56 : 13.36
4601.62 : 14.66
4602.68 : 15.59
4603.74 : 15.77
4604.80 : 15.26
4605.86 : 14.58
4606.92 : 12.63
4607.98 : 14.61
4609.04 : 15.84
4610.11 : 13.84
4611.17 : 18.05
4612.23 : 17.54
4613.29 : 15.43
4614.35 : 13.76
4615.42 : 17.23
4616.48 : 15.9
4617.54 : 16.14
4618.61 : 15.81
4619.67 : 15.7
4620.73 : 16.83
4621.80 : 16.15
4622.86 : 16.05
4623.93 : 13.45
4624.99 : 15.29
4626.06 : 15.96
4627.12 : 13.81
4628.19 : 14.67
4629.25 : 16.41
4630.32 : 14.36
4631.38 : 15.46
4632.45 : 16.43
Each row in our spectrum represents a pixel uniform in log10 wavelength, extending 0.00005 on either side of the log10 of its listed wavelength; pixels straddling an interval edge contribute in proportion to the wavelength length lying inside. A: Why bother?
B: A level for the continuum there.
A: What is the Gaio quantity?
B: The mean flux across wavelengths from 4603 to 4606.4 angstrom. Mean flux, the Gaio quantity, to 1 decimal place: 15.2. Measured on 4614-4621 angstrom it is 15.9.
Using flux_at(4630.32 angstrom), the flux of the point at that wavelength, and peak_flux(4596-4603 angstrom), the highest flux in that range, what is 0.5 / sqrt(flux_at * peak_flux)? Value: 0.0334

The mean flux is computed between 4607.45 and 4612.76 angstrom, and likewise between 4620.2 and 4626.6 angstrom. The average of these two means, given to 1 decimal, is 15.8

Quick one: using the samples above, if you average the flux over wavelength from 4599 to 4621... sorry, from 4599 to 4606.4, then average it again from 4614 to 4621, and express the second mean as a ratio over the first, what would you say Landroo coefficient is 1.09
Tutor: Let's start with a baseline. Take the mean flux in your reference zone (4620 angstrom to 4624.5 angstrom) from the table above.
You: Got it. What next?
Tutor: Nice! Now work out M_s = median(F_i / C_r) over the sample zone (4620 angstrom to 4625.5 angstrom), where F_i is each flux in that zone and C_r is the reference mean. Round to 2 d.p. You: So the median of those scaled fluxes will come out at 1.03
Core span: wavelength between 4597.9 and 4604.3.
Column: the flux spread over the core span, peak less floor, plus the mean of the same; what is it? 17.3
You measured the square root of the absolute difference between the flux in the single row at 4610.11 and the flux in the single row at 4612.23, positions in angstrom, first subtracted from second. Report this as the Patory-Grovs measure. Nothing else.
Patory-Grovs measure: 1.9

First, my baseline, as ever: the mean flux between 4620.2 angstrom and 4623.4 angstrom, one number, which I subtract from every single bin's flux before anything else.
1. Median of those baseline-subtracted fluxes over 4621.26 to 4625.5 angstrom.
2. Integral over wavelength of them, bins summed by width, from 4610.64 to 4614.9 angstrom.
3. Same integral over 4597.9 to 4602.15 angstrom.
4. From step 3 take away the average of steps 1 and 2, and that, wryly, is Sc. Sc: -10.9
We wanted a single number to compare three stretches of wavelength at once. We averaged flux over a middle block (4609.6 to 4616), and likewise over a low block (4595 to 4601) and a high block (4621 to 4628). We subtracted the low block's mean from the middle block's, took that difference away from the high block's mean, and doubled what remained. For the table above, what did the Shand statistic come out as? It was 26.2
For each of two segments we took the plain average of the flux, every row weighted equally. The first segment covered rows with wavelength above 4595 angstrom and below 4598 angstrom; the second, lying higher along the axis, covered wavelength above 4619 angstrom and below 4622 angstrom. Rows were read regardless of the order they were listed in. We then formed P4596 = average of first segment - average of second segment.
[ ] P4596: -1.6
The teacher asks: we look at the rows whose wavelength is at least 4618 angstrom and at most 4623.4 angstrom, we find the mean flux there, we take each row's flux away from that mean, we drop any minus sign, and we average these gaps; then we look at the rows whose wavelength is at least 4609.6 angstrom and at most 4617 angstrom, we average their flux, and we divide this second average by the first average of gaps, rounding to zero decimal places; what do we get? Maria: 52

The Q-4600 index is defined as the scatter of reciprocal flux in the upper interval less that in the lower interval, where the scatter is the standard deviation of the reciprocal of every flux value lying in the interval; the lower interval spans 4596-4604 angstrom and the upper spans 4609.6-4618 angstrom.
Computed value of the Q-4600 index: 0.001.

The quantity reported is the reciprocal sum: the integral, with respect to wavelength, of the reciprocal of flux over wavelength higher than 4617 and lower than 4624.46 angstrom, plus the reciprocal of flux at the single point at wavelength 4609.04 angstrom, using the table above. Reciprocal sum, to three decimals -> 0.539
